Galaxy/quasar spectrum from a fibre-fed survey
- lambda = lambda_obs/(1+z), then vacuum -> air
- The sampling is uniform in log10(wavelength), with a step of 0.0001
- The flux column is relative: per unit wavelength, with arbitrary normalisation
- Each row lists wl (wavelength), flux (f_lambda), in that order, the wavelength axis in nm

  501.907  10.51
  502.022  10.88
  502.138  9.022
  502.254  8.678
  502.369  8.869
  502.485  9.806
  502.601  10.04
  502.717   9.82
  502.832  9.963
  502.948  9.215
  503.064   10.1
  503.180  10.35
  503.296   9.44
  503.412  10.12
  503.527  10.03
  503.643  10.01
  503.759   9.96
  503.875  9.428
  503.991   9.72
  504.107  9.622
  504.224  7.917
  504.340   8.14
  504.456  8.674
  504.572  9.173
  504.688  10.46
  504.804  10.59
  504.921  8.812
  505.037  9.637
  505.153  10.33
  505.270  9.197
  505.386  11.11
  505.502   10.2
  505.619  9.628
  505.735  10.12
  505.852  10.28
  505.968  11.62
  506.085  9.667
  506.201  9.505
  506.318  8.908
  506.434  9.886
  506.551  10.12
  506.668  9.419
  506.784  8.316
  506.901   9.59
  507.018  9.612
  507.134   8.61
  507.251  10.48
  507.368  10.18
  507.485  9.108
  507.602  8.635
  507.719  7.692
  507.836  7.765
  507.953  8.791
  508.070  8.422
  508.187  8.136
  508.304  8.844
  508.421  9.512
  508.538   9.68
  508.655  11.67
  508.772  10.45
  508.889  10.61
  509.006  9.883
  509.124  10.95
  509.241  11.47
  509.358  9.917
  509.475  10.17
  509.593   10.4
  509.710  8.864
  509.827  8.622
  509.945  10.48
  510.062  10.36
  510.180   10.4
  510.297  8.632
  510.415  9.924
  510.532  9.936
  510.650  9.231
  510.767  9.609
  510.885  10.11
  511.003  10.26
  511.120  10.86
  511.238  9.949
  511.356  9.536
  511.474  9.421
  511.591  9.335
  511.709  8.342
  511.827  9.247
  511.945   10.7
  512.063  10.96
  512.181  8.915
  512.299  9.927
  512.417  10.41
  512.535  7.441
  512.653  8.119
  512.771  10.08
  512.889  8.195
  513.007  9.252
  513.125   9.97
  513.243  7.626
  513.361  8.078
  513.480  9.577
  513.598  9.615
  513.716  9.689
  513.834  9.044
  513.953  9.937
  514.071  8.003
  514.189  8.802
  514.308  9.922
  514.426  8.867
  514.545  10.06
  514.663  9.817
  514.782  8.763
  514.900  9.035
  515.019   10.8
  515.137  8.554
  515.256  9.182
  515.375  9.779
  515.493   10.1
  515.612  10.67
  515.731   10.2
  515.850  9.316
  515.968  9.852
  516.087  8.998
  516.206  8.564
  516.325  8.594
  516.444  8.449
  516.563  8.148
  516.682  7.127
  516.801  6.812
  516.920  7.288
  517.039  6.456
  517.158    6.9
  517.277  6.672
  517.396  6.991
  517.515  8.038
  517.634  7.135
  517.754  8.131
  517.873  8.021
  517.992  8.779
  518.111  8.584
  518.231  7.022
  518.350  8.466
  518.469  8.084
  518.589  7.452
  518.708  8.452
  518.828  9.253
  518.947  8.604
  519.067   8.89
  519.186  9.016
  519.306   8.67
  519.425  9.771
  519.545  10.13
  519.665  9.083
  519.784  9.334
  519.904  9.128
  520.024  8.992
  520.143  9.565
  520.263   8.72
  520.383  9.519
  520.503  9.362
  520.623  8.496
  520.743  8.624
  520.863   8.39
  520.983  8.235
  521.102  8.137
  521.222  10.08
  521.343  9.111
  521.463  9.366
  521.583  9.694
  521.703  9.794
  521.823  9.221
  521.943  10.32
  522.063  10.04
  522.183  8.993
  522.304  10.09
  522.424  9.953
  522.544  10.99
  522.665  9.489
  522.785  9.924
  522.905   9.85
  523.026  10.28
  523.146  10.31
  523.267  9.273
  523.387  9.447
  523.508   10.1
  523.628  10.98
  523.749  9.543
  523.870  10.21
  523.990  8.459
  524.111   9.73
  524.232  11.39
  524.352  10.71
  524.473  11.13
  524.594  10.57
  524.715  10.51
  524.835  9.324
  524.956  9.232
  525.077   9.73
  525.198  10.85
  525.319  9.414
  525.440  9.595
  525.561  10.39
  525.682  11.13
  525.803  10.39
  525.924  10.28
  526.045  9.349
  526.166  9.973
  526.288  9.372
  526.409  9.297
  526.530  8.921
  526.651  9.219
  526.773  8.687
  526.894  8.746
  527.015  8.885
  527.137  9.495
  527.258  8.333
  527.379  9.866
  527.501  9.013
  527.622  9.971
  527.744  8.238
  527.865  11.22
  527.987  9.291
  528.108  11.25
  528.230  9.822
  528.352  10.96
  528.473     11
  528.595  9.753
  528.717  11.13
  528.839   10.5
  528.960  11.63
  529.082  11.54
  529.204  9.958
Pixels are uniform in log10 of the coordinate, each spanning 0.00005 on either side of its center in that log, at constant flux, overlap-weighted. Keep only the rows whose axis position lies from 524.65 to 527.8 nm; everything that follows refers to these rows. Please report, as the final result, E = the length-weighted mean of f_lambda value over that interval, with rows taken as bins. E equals 9.5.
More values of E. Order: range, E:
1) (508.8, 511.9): 9.9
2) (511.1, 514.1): 9.3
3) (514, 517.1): 8.9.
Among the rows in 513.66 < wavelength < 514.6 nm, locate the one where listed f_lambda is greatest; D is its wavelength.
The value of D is 514.545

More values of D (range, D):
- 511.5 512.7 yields 512.063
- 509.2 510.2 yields 509.241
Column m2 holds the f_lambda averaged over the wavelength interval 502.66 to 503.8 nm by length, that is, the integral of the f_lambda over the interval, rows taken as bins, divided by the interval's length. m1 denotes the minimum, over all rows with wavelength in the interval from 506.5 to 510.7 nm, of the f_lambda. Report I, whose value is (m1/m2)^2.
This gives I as 0.60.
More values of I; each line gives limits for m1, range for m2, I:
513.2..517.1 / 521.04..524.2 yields 0.44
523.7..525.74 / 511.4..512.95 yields 0.82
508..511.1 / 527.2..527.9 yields 0.75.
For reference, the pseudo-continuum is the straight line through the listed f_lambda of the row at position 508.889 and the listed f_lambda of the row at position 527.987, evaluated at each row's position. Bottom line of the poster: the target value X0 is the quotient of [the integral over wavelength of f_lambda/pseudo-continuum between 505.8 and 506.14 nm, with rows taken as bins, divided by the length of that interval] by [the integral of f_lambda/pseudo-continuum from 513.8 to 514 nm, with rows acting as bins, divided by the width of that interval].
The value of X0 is 1.05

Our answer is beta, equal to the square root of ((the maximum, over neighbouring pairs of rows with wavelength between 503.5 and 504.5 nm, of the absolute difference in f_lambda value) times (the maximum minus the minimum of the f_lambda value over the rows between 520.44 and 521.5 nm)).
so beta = 1.82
